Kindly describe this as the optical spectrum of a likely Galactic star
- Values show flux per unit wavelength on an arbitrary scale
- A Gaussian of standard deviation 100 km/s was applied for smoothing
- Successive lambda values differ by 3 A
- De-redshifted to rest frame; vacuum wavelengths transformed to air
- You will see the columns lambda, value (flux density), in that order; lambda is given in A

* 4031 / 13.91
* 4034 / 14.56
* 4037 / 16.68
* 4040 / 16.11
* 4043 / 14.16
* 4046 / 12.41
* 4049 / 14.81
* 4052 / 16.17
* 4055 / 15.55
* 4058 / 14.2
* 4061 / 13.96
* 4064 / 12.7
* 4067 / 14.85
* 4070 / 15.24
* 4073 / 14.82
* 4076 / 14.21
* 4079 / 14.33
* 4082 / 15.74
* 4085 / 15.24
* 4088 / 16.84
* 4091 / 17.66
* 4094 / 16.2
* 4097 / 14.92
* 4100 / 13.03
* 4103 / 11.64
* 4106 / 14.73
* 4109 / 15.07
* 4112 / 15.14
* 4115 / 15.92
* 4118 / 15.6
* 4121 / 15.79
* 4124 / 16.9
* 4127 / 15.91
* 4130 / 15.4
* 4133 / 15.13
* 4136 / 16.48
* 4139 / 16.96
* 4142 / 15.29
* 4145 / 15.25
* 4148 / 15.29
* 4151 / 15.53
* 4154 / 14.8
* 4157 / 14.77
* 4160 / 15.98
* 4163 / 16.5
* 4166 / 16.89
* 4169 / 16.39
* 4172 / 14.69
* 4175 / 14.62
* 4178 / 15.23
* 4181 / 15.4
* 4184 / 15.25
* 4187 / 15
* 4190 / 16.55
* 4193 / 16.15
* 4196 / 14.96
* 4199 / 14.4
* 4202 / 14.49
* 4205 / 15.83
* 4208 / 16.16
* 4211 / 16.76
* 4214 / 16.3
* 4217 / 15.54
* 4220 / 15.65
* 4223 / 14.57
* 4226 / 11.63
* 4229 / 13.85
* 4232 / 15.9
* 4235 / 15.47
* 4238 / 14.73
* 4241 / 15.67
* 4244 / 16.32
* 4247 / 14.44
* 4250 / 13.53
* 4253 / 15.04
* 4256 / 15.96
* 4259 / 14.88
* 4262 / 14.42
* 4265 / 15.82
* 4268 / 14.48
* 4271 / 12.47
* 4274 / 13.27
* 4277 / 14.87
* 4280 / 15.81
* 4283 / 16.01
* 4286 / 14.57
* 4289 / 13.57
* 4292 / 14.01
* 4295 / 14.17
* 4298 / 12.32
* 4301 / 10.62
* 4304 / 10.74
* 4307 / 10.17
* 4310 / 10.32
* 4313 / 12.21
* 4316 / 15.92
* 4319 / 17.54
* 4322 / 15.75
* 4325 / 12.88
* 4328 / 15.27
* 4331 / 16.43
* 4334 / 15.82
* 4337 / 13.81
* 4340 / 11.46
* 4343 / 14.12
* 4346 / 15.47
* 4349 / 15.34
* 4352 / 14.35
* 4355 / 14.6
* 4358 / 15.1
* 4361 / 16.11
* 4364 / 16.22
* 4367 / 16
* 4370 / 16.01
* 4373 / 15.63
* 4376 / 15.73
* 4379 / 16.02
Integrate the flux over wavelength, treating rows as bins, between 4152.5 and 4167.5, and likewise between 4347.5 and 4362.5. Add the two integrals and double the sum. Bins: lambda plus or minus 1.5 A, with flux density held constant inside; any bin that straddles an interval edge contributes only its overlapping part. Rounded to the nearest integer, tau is 927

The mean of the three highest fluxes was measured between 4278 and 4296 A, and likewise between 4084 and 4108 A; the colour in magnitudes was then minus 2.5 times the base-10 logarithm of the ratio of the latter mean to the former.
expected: -0.10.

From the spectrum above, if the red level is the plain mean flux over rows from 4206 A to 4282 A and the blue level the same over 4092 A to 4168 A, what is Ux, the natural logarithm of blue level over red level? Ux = 0.031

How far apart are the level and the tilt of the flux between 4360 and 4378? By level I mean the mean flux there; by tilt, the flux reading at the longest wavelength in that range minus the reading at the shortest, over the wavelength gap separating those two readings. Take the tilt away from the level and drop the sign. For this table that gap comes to 16.0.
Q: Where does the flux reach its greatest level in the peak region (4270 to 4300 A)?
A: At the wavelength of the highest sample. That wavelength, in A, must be 4283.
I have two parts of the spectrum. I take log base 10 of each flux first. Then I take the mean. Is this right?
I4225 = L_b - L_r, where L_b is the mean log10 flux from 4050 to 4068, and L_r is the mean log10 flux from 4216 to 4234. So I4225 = 0.003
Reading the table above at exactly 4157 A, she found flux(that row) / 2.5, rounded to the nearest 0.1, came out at 5.9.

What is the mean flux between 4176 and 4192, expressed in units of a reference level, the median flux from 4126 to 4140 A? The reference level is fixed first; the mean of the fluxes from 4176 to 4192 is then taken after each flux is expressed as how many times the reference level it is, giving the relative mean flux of 0.973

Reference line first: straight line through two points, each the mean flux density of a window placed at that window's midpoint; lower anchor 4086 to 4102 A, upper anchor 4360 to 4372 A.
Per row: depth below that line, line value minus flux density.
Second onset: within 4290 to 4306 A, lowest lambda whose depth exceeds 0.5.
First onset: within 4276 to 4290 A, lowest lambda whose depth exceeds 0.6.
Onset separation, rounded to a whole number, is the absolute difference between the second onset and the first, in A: 15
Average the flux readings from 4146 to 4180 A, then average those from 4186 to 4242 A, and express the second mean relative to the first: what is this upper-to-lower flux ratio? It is 0.98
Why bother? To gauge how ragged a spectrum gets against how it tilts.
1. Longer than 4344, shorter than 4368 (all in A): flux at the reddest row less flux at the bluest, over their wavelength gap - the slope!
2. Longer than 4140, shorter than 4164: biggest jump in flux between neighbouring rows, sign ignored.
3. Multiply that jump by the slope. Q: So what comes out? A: 0.0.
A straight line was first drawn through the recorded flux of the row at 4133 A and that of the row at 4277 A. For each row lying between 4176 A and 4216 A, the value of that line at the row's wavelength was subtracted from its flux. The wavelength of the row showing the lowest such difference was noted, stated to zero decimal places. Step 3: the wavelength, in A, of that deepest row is 4199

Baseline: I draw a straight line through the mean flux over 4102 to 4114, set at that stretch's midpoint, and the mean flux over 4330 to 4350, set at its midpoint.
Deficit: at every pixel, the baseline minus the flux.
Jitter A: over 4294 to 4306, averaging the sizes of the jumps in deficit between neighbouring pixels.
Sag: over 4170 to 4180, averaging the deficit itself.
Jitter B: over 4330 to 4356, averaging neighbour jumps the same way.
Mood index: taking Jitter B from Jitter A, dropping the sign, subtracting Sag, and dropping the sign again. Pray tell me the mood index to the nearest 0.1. 0.6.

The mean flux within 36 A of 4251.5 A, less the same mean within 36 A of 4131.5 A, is -0.58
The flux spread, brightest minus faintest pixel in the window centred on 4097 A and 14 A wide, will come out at 6.0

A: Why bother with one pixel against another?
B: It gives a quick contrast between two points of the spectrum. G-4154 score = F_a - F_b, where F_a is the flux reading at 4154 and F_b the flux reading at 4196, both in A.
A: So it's 0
